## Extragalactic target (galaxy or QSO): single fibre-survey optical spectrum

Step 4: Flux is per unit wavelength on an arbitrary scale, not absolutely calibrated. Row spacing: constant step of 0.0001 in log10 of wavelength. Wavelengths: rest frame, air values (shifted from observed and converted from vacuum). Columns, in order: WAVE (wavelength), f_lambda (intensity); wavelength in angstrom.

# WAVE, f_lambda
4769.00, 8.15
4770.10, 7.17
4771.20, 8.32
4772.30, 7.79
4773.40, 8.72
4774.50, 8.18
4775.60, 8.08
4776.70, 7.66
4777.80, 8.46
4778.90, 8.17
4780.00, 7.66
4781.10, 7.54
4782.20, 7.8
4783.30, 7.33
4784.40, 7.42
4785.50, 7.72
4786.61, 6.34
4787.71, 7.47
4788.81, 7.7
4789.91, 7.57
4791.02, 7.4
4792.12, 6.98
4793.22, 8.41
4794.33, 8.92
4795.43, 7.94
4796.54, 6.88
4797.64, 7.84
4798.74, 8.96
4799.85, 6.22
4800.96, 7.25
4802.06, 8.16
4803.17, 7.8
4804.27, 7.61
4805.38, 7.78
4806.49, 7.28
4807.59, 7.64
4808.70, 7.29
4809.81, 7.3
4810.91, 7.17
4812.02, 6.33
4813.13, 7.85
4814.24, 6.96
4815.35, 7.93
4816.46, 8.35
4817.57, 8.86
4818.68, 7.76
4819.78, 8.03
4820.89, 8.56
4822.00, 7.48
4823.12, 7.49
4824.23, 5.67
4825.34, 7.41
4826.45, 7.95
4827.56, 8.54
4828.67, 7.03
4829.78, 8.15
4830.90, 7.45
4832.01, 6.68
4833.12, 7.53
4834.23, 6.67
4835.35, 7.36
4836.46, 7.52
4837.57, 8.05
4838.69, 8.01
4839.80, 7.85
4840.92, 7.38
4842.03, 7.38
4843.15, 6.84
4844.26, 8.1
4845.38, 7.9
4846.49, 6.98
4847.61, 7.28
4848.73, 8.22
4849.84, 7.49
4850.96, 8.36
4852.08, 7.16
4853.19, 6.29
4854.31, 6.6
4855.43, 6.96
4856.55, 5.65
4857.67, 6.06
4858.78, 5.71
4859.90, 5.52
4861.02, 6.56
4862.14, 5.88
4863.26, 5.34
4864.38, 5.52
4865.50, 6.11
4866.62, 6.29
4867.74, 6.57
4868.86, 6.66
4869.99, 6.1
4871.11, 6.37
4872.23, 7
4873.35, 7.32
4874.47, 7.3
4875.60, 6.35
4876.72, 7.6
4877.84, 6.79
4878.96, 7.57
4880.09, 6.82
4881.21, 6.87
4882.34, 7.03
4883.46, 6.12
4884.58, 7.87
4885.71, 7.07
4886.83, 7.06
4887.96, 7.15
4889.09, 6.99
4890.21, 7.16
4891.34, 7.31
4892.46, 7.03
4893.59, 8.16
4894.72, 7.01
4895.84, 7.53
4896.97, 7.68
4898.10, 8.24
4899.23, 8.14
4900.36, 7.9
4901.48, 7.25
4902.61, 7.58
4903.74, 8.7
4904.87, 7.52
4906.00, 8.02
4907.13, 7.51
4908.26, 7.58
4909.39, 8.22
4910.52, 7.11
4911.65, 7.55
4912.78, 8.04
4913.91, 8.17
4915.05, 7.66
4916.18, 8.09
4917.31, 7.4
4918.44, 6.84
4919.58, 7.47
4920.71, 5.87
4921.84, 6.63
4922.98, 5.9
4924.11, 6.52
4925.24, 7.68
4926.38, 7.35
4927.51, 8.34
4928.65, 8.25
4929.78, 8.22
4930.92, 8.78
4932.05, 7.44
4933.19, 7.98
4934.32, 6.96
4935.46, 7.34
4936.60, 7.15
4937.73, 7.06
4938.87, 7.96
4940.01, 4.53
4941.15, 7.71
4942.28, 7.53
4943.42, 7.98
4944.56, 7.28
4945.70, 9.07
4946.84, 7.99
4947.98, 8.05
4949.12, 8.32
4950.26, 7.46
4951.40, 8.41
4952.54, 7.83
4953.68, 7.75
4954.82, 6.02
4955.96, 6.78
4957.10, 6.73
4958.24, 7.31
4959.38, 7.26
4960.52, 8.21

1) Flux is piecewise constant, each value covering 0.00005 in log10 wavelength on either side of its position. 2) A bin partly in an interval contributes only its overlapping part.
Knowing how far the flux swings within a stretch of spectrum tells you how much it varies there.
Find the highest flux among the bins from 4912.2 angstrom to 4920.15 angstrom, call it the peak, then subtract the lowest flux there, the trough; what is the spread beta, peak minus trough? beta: 1.33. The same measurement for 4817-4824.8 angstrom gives 3.19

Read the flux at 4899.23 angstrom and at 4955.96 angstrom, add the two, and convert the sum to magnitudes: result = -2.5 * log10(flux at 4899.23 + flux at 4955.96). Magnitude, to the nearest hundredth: -2.93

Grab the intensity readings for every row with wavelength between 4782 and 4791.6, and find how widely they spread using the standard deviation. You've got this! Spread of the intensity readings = 0.4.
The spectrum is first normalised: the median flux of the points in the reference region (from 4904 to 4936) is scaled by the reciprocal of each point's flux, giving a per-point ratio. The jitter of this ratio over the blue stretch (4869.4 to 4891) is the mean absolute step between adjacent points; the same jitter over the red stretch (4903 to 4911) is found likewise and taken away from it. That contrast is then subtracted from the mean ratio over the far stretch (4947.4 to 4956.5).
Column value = 1.00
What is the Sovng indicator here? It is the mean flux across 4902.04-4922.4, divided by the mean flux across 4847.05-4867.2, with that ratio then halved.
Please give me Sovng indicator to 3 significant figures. 0.581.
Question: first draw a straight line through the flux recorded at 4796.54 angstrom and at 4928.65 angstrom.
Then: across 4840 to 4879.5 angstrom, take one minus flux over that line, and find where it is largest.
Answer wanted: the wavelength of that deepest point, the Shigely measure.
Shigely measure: 4863.26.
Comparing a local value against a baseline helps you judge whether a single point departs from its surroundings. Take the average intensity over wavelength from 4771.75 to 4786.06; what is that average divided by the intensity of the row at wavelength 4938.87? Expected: 0.99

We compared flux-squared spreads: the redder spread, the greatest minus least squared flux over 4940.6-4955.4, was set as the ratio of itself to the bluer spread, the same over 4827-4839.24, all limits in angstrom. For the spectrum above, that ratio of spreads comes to 1.6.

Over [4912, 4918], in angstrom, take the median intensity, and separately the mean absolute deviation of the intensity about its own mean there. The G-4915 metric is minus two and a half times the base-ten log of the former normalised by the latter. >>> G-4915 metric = -3.7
